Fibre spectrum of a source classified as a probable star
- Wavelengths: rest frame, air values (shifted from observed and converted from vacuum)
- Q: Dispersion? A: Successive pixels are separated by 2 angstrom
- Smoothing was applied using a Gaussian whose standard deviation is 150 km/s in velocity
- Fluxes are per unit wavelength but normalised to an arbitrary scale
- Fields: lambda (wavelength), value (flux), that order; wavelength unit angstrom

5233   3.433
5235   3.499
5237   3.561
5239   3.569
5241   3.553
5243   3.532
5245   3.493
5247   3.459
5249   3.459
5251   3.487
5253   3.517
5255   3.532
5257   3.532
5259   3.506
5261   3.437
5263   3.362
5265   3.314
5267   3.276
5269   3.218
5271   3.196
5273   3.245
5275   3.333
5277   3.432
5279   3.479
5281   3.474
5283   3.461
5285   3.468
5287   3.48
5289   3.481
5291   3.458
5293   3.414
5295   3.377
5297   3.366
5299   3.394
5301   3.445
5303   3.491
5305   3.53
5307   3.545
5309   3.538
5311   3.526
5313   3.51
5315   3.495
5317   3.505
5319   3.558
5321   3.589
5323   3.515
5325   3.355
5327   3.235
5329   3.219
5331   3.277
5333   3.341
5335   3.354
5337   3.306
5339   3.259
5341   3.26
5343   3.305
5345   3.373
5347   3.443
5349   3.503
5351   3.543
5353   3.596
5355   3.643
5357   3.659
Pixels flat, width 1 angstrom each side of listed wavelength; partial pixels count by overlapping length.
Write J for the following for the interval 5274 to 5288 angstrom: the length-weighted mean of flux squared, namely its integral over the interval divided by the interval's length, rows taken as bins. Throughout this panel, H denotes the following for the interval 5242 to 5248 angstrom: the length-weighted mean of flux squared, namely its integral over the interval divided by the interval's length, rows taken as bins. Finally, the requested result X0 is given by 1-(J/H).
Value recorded 0.03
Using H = 12.2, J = 11.9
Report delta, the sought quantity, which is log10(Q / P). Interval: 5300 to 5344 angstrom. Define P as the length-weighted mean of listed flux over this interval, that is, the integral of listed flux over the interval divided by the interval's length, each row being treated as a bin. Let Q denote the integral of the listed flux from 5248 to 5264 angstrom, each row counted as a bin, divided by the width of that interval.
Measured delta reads 0.008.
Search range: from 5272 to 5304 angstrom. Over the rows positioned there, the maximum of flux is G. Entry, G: 3.491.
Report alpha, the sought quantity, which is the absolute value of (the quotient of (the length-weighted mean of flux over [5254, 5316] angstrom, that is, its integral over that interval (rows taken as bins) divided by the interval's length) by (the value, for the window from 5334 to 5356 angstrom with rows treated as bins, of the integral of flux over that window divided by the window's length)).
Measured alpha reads 1.00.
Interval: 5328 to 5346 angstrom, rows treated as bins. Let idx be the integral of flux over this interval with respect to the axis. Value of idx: 59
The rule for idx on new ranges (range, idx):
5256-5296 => 136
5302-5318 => 56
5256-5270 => 47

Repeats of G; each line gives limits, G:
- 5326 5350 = 3.503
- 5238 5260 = 3.569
